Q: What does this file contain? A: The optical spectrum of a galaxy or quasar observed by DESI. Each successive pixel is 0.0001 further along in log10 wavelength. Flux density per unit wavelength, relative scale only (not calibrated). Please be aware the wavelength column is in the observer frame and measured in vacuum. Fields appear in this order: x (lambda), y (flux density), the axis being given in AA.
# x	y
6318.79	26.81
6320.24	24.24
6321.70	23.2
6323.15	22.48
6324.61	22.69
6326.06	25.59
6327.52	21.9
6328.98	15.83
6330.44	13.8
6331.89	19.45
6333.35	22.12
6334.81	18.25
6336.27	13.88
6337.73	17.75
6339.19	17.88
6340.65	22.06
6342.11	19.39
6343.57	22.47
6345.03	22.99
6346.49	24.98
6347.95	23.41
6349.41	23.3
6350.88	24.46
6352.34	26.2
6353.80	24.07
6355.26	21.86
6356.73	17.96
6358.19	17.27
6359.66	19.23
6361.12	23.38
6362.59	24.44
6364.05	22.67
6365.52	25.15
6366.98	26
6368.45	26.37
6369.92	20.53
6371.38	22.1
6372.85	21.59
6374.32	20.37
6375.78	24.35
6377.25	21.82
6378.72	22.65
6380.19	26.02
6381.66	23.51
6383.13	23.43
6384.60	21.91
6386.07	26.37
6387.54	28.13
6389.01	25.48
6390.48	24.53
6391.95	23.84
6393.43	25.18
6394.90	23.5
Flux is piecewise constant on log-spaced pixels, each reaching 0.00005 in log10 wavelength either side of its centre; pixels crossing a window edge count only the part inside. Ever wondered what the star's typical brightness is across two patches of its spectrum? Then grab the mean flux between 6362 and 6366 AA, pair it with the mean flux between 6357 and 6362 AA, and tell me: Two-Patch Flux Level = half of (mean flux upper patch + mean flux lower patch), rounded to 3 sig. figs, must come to 22.0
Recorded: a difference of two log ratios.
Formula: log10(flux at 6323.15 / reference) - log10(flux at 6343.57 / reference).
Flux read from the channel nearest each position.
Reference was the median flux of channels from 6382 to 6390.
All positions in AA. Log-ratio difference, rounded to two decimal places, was 0.00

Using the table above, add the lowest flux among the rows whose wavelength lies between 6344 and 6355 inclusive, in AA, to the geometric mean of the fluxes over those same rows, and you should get 47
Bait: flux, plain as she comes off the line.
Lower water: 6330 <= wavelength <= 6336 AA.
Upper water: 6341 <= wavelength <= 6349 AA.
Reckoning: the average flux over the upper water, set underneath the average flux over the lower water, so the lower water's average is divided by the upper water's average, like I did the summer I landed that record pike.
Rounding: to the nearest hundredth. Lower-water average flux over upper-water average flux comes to 0.81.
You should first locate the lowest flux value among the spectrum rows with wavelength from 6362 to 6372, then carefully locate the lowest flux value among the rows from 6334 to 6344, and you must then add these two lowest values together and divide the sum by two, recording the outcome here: 17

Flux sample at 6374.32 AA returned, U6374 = 20.37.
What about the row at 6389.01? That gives 25.48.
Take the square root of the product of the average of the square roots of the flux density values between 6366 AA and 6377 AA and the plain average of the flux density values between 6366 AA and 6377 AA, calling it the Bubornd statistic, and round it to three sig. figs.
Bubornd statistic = 10.5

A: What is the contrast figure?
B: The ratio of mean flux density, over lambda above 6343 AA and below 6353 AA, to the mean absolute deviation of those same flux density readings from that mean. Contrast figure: 23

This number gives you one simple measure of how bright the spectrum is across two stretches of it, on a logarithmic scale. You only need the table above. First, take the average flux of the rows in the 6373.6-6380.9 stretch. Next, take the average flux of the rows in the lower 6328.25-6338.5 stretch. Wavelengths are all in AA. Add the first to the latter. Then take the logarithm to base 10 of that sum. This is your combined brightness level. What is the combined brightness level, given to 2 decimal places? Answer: 1.61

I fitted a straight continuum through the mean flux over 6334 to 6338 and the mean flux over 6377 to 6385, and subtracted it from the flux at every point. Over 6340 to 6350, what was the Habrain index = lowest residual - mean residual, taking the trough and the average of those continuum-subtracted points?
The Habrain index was -2.8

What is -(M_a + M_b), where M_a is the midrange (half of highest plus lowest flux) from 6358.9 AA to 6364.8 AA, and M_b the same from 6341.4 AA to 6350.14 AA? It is -44.0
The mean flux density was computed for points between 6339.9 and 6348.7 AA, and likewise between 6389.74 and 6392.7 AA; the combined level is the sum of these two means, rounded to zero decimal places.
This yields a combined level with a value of 47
